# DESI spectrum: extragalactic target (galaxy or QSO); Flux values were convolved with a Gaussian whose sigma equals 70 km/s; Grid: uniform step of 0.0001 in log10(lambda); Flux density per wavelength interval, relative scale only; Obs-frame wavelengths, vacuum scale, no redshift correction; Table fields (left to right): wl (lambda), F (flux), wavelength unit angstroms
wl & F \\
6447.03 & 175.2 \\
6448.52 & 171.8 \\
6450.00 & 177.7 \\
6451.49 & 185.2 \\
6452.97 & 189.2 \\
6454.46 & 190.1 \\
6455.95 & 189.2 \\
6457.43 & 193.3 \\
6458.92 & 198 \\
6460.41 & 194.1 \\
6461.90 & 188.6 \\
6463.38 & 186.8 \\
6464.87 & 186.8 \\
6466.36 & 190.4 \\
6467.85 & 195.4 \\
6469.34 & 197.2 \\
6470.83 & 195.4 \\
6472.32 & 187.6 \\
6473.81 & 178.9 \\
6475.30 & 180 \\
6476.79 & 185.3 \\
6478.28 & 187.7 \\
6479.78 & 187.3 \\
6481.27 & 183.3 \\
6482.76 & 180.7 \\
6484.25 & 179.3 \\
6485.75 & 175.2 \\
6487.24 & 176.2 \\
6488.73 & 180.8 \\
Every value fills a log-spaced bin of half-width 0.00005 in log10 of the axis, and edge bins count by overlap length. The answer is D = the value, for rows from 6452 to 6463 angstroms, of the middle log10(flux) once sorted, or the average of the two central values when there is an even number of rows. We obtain 2.28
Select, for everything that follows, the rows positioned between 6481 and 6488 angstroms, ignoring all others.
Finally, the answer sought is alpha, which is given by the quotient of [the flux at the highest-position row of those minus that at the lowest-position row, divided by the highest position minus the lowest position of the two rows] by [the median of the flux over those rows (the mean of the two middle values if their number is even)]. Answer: -0.007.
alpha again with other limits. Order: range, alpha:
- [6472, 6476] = -0.014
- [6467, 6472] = 0.000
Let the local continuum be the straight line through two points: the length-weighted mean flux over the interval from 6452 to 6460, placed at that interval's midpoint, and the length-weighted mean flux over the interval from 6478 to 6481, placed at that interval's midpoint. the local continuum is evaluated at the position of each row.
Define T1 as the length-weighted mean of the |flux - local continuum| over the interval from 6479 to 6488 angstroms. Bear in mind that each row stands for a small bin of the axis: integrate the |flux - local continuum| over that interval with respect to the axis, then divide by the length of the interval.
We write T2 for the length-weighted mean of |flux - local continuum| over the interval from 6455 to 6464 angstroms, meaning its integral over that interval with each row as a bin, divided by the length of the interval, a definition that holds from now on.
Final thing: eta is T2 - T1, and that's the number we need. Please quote -2.2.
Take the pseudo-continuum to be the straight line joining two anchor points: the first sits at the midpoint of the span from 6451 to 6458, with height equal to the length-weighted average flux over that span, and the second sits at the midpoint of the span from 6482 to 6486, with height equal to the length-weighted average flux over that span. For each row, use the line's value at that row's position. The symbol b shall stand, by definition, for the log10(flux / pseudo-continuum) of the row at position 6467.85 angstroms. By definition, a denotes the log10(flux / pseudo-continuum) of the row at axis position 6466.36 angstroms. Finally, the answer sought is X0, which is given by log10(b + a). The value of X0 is -1.44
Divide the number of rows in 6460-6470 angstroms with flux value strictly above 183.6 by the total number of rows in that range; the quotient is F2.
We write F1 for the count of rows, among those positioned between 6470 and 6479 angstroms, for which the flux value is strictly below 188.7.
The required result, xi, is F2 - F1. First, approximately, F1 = 5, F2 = 1.00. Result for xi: -4.0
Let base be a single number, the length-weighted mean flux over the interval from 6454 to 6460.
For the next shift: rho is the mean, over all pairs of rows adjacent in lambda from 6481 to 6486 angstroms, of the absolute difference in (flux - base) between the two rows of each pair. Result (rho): 2.7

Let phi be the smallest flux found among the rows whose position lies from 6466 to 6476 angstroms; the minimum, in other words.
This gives 178.9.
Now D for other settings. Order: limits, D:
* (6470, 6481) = 2.27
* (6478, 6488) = 2.26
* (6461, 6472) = 2.28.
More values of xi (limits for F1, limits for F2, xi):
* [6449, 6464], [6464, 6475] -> -3.1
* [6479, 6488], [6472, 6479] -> -5.4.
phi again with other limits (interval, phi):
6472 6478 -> 178.9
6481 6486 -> 175.2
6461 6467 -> 186.8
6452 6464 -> 186.8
